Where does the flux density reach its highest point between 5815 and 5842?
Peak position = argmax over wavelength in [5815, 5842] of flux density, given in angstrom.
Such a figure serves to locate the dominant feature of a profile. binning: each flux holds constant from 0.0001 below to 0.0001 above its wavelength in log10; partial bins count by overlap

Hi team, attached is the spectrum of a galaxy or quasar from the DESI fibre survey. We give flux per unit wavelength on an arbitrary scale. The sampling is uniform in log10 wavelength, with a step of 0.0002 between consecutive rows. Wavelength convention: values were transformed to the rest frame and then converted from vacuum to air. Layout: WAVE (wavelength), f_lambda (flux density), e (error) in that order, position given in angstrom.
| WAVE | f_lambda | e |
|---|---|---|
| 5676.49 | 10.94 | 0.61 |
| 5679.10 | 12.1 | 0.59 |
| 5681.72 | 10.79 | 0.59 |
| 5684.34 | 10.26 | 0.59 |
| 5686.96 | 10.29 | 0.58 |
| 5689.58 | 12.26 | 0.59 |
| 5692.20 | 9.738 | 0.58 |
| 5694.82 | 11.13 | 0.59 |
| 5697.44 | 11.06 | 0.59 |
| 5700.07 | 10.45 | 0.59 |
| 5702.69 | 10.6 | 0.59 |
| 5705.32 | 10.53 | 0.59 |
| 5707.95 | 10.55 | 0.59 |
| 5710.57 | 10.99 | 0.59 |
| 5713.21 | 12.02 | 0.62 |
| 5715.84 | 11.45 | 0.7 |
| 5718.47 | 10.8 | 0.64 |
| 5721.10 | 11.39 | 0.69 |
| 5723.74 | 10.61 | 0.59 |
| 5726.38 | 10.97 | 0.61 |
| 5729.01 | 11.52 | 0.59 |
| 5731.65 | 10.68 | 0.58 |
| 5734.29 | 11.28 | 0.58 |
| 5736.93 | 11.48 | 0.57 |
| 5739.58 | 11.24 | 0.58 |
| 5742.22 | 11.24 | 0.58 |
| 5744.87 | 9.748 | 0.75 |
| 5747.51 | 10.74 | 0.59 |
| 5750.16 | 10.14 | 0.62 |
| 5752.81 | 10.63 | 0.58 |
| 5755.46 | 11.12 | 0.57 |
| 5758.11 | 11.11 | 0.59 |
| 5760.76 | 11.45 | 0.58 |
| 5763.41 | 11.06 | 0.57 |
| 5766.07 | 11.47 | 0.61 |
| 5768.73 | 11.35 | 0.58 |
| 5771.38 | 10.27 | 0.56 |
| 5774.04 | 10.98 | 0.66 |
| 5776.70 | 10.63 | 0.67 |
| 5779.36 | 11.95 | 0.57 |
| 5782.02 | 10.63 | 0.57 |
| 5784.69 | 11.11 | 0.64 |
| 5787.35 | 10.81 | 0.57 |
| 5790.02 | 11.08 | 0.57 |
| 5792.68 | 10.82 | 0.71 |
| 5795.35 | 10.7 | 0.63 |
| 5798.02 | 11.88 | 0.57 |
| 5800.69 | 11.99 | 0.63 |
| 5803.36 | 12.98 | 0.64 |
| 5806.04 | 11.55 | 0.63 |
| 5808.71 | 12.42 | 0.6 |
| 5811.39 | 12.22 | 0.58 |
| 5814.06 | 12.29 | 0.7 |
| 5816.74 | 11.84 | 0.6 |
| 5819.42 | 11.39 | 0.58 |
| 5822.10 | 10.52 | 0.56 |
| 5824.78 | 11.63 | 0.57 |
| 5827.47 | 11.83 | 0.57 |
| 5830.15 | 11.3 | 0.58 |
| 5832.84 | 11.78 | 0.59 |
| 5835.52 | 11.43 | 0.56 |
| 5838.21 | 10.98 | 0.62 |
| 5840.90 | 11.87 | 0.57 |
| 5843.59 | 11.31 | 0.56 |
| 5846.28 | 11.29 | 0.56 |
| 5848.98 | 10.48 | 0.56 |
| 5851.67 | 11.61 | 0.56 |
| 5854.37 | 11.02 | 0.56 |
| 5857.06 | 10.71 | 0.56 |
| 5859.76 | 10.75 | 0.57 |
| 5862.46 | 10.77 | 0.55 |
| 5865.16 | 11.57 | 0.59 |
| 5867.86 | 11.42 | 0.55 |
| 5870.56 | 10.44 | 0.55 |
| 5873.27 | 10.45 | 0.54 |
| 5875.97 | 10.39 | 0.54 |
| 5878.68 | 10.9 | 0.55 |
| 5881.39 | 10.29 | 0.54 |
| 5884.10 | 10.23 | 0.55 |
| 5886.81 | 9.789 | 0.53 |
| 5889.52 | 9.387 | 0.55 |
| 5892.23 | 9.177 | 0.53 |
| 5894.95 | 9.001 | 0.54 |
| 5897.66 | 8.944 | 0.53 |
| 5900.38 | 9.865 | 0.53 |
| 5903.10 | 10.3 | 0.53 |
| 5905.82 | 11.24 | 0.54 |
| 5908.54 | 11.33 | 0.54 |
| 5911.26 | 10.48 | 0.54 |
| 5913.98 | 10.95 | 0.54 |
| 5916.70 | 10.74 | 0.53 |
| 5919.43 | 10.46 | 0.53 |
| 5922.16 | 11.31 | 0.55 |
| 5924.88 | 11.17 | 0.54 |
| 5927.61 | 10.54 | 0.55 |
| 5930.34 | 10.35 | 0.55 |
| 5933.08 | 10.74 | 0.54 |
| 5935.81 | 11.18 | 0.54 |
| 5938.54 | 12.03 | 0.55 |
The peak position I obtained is 5840.90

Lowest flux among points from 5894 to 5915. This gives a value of 8.944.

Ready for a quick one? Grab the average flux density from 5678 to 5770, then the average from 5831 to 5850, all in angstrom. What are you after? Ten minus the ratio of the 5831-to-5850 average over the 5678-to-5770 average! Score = 8.97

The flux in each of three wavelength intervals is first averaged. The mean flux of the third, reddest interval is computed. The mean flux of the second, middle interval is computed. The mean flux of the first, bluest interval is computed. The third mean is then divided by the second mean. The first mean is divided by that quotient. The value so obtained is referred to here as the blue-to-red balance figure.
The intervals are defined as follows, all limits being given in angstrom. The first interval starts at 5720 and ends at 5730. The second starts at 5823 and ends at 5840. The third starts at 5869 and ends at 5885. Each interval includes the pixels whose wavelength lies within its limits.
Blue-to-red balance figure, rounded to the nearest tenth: 12.2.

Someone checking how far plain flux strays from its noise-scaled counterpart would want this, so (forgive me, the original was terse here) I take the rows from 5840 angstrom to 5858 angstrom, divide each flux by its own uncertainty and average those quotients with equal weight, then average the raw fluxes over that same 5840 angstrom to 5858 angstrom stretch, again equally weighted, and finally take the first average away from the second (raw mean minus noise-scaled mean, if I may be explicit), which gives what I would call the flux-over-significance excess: -8.7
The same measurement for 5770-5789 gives -7.2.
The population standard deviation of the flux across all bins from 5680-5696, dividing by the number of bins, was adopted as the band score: 0.8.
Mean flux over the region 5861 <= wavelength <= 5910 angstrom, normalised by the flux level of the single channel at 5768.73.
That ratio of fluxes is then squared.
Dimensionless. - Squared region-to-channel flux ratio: 0.824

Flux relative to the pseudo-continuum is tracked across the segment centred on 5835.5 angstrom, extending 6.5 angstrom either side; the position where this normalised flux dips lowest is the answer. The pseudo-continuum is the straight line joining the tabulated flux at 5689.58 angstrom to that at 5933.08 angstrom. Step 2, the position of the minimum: 5838.21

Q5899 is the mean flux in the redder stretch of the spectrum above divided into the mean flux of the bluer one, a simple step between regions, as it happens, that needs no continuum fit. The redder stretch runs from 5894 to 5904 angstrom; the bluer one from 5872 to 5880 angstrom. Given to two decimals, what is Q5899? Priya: 1.11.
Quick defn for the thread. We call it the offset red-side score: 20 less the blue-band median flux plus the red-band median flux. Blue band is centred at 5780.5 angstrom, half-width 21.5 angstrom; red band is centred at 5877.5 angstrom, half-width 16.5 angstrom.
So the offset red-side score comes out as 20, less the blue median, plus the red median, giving 19.3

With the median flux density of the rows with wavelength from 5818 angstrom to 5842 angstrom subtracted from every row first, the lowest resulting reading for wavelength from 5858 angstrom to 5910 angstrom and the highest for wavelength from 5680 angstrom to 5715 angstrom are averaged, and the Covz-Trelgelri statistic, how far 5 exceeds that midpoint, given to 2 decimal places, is 5.83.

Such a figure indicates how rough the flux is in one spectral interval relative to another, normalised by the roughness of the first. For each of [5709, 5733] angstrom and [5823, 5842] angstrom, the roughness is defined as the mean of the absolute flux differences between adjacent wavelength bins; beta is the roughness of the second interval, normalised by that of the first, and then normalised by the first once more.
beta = 1.1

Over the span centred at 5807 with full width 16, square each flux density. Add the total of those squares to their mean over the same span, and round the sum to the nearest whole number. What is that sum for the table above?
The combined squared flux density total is 1050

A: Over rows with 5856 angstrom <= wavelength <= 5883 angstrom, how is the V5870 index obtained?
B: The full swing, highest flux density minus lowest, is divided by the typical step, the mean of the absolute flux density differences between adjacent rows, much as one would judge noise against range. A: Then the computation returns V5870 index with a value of 3.6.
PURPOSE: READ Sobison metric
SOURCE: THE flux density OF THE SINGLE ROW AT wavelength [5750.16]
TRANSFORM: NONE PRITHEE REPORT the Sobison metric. 10.14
